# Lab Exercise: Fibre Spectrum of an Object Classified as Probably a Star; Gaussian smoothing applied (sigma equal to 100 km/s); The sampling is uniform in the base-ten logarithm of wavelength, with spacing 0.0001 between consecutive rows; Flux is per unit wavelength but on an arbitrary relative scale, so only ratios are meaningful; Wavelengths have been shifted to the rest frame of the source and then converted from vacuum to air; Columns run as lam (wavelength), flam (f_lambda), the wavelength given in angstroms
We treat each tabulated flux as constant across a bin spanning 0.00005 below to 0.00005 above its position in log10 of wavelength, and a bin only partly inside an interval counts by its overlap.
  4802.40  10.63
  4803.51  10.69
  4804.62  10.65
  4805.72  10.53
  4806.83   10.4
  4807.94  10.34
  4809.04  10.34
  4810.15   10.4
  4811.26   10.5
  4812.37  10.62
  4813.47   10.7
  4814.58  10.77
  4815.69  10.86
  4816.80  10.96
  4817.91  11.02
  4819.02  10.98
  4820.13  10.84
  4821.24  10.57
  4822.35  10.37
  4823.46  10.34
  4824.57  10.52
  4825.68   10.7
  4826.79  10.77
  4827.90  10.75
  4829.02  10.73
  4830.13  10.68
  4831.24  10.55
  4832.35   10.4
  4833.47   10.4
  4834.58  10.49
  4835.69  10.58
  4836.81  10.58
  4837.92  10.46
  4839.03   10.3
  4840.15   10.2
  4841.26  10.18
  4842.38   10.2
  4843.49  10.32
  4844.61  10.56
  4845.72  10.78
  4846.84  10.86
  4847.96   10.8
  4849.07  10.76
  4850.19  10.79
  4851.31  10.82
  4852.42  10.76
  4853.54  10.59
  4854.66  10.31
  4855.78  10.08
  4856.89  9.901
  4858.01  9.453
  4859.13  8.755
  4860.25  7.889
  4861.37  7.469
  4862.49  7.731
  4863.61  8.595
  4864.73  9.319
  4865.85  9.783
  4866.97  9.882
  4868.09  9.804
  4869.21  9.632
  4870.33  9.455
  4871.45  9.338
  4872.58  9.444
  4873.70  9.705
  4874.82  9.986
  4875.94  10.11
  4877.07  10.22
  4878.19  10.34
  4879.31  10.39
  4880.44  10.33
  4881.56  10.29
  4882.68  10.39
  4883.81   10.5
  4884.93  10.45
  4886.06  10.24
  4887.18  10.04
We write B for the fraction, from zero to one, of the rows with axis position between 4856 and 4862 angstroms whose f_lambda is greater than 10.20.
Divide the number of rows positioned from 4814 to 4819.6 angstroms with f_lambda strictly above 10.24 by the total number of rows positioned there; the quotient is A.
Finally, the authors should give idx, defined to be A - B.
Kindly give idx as 1.0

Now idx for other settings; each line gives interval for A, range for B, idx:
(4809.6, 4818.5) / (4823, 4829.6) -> 0.0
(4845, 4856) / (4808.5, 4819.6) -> -0.1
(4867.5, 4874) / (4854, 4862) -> -0.1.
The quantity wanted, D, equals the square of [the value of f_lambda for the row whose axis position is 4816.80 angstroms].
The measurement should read 120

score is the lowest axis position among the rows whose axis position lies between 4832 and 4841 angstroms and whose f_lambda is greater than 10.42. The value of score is 4834.58 angstroms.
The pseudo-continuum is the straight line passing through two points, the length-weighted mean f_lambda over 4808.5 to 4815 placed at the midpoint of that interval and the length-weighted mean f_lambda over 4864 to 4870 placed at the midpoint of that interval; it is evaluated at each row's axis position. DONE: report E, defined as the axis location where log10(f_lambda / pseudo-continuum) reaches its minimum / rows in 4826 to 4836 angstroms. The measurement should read 4832.35 angstroms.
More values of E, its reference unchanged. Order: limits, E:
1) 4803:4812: 4807.94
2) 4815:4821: 4815.69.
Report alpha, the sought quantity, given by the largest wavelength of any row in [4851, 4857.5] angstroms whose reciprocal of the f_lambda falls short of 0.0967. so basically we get 4853.54 angstroms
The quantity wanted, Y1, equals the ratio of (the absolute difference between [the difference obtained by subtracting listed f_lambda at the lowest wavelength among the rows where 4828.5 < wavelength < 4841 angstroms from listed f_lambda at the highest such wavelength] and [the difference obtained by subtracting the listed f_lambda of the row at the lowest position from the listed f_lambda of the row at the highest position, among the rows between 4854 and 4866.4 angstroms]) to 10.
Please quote 0.00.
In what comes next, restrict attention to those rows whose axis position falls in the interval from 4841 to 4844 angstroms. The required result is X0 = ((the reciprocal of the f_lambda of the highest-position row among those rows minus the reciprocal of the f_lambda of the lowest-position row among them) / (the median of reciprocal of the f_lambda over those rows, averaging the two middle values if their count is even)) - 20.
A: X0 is -20.01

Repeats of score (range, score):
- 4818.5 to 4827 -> 4819.02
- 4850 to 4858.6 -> 4850.19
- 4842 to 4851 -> 4844.61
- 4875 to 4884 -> 4883.81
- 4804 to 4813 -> 4804.62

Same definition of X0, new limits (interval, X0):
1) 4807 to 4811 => -20.01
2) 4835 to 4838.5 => -19.99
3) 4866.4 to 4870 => -19.97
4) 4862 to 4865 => -20.19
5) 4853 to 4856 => -19.95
